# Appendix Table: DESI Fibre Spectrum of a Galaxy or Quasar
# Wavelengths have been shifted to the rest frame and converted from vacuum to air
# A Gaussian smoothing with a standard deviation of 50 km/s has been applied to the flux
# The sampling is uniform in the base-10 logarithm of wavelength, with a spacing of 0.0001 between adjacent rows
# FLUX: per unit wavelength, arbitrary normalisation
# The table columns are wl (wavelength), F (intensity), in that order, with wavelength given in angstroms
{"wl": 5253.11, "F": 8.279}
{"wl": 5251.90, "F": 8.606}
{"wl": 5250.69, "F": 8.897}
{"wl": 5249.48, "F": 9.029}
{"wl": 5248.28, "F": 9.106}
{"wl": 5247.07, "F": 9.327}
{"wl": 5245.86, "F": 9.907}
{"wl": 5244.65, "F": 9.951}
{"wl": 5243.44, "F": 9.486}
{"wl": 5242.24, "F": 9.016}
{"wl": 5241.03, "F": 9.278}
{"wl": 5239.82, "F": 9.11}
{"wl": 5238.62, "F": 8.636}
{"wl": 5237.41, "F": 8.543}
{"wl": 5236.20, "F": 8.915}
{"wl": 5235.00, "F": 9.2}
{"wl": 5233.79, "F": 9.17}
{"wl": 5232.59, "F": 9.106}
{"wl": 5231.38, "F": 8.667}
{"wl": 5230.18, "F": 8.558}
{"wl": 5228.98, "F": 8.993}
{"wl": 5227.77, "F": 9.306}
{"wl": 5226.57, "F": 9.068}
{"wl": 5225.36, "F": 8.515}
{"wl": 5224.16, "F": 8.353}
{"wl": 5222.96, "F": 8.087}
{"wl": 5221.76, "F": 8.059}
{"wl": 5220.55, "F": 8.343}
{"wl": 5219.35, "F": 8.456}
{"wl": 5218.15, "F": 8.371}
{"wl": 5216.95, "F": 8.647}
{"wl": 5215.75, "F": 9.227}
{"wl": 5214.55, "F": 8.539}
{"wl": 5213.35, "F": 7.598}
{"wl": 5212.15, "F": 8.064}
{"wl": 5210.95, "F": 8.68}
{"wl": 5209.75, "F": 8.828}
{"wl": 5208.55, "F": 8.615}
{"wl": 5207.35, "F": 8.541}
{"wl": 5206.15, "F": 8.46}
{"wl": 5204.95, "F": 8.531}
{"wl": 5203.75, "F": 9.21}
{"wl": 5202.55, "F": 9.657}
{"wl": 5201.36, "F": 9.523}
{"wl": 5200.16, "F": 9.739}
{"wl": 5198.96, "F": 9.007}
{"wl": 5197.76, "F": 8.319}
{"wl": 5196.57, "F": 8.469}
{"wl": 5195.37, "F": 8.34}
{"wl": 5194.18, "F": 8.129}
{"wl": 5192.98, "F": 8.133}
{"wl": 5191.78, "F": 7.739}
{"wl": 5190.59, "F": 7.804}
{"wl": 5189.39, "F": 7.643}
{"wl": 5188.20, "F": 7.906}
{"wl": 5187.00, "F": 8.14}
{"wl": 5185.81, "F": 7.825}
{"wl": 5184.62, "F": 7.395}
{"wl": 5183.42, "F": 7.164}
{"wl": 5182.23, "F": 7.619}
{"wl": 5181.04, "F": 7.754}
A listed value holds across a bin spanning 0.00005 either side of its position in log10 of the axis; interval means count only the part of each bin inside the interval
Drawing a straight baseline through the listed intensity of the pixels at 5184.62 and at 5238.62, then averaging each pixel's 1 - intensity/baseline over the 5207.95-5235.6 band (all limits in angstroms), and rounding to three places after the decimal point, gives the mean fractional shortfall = -0.046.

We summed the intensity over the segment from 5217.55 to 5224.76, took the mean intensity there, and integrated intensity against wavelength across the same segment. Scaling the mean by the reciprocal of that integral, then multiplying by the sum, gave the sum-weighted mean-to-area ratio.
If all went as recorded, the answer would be 6.89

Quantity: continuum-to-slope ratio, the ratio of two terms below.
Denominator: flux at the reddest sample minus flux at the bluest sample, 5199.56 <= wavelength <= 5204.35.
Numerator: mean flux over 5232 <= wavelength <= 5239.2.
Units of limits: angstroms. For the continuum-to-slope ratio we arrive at -17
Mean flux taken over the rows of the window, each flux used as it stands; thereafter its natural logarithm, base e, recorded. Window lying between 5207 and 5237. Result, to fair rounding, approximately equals 2.156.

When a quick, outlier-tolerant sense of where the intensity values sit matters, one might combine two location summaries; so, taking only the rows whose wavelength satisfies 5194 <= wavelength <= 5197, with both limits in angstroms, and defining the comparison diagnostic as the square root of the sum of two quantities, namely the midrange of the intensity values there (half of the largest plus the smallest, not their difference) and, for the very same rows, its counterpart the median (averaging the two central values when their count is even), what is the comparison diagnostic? 4.08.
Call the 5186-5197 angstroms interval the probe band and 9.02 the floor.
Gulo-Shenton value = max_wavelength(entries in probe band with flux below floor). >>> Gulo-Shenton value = 5196.57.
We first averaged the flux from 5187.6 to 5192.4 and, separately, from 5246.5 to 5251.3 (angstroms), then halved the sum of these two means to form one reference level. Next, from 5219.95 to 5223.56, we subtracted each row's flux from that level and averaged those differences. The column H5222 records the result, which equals 0.27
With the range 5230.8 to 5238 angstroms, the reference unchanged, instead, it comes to -0.50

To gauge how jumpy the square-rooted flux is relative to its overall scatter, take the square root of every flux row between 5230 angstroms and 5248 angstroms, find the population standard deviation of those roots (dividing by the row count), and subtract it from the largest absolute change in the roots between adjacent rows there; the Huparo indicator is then 0.024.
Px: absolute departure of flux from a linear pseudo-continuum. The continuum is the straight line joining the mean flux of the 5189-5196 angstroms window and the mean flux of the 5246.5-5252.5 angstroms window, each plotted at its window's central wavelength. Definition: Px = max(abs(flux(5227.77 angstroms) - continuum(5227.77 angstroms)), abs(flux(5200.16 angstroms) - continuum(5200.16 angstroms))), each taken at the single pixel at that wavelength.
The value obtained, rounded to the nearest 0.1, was 1.6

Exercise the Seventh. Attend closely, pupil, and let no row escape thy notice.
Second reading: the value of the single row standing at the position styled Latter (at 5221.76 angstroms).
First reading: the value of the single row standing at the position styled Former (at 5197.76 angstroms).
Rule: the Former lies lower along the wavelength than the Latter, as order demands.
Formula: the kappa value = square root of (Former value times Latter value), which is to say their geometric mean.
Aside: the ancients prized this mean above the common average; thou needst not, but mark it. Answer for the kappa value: 8.2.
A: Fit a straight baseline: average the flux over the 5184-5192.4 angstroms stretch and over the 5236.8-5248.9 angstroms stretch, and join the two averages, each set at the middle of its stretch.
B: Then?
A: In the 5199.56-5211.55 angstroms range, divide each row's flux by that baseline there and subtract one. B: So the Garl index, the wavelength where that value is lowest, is 5206.15 angstroms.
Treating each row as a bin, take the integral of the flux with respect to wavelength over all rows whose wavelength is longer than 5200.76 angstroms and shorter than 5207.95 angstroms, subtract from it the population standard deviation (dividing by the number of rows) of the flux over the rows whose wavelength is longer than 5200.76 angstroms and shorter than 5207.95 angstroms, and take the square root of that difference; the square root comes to 8.01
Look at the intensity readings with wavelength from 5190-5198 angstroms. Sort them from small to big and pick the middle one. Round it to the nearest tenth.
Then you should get 8.1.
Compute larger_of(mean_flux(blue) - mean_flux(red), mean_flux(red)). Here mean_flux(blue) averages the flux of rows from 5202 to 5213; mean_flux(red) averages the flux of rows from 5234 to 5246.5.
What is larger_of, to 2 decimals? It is 9.20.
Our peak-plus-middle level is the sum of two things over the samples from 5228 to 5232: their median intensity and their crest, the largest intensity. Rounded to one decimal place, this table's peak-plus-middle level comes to 17.7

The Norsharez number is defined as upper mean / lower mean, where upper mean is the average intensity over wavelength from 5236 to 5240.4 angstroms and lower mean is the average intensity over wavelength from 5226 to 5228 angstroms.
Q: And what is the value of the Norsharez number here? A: 0.96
